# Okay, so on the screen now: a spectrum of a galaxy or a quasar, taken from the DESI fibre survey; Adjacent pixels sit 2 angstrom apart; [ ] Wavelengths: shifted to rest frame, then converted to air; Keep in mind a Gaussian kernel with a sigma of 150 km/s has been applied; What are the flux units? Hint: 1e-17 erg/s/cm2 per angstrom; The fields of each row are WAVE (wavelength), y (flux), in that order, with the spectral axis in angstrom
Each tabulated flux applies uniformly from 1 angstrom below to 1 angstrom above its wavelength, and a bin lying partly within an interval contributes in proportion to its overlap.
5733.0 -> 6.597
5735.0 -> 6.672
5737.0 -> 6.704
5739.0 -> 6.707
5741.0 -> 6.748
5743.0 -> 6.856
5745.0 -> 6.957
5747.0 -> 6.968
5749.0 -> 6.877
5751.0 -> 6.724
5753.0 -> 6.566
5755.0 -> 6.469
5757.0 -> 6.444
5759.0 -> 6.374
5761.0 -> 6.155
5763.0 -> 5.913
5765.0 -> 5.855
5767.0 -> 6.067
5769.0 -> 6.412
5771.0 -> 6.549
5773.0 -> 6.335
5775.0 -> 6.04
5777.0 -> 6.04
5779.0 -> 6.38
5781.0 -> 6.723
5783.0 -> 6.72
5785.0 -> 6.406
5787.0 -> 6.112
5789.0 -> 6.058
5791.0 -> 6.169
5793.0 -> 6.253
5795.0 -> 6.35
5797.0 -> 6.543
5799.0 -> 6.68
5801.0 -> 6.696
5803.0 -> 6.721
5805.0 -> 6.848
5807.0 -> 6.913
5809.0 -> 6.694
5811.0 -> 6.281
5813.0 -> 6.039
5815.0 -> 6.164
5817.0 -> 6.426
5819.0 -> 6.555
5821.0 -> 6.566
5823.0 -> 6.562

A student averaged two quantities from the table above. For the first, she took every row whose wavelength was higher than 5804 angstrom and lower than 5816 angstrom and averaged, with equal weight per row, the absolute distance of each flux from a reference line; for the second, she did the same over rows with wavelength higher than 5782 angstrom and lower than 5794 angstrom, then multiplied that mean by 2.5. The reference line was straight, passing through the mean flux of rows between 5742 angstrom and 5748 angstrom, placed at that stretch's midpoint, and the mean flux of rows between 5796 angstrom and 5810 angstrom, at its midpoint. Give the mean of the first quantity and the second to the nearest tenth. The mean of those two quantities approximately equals 0.8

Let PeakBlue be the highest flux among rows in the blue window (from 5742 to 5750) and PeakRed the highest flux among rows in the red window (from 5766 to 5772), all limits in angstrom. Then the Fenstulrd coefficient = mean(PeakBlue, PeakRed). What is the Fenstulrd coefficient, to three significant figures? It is 6.76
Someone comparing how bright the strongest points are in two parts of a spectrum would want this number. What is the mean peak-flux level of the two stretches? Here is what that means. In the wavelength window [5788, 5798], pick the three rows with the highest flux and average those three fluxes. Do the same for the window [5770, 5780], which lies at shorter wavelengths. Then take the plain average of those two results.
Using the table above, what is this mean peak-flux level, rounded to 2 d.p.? 6.40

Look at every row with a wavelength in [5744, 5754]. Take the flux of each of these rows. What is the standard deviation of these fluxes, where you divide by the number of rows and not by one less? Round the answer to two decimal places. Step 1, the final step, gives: 0.15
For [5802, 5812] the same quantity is 0.22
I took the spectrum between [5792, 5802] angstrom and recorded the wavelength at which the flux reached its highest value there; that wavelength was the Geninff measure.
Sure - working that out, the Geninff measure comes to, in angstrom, 5801.0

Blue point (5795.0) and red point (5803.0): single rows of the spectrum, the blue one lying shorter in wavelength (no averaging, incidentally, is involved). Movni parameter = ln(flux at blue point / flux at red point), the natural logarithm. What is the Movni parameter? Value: -0.06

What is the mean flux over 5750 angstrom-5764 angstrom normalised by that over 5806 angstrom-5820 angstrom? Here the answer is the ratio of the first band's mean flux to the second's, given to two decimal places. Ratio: 0.99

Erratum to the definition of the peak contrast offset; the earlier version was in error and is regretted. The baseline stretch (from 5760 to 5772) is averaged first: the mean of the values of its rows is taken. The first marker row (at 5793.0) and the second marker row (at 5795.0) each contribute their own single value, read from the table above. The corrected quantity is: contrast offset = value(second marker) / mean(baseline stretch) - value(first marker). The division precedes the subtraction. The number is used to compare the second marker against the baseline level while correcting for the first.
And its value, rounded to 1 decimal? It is -5.2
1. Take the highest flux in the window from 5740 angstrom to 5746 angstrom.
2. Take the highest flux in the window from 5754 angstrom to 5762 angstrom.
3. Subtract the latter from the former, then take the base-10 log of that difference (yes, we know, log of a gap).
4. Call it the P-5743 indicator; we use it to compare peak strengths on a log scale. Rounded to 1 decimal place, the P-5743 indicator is -0.3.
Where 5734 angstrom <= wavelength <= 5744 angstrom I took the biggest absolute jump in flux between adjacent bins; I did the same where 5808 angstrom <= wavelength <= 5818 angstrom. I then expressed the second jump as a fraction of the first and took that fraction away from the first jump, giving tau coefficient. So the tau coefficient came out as -3.7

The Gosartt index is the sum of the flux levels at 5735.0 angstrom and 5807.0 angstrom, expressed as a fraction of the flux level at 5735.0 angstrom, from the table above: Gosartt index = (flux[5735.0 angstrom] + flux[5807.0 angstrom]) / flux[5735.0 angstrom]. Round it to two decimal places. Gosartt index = 2.04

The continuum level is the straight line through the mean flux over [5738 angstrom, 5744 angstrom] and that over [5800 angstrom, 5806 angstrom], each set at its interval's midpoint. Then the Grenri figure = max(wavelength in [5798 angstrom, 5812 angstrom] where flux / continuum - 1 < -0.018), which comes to 5811.0 angstrom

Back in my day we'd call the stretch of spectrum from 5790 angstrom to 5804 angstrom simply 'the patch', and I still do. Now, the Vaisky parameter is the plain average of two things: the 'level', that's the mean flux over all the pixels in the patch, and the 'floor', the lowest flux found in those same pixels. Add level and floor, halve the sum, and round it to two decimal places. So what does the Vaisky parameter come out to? 6.33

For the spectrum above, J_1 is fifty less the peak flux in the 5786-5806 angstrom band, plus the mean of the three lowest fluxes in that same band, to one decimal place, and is 49.3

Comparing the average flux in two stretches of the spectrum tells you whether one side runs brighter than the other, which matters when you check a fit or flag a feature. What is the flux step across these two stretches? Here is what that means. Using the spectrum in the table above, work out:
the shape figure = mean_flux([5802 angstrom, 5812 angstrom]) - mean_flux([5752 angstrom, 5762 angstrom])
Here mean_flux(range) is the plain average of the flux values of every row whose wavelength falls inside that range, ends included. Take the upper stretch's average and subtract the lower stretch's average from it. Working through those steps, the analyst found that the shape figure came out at 0.29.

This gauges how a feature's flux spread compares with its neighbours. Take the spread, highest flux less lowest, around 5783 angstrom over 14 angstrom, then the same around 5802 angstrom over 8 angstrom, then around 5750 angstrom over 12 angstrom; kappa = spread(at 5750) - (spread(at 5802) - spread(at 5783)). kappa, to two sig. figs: 1.0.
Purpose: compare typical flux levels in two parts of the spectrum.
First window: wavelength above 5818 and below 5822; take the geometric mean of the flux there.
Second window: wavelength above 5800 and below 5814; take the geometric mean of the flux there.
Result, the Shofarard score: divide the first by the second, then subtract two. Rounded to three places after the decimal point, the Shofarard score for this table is -1.005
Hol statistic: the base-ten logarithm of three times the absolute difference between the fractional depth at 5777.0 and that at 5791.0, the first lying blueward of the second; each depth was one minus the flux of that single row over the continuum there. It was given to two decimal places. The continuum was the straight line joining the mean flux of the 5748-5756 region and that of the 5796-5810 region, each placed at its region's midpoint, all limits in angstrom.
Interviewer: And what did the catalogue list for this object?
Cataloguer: -1.30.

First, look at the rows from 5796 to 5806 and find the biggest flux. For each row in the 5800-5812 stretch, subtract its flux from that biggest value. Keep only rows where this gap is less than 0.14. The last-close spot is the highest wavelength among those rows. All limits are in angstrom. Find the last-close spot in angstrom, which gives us 5807.0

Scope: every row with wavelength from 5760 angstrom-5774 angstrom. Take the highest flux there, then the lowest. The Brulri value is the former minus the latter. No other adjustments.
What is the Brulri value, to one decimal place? 0.7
